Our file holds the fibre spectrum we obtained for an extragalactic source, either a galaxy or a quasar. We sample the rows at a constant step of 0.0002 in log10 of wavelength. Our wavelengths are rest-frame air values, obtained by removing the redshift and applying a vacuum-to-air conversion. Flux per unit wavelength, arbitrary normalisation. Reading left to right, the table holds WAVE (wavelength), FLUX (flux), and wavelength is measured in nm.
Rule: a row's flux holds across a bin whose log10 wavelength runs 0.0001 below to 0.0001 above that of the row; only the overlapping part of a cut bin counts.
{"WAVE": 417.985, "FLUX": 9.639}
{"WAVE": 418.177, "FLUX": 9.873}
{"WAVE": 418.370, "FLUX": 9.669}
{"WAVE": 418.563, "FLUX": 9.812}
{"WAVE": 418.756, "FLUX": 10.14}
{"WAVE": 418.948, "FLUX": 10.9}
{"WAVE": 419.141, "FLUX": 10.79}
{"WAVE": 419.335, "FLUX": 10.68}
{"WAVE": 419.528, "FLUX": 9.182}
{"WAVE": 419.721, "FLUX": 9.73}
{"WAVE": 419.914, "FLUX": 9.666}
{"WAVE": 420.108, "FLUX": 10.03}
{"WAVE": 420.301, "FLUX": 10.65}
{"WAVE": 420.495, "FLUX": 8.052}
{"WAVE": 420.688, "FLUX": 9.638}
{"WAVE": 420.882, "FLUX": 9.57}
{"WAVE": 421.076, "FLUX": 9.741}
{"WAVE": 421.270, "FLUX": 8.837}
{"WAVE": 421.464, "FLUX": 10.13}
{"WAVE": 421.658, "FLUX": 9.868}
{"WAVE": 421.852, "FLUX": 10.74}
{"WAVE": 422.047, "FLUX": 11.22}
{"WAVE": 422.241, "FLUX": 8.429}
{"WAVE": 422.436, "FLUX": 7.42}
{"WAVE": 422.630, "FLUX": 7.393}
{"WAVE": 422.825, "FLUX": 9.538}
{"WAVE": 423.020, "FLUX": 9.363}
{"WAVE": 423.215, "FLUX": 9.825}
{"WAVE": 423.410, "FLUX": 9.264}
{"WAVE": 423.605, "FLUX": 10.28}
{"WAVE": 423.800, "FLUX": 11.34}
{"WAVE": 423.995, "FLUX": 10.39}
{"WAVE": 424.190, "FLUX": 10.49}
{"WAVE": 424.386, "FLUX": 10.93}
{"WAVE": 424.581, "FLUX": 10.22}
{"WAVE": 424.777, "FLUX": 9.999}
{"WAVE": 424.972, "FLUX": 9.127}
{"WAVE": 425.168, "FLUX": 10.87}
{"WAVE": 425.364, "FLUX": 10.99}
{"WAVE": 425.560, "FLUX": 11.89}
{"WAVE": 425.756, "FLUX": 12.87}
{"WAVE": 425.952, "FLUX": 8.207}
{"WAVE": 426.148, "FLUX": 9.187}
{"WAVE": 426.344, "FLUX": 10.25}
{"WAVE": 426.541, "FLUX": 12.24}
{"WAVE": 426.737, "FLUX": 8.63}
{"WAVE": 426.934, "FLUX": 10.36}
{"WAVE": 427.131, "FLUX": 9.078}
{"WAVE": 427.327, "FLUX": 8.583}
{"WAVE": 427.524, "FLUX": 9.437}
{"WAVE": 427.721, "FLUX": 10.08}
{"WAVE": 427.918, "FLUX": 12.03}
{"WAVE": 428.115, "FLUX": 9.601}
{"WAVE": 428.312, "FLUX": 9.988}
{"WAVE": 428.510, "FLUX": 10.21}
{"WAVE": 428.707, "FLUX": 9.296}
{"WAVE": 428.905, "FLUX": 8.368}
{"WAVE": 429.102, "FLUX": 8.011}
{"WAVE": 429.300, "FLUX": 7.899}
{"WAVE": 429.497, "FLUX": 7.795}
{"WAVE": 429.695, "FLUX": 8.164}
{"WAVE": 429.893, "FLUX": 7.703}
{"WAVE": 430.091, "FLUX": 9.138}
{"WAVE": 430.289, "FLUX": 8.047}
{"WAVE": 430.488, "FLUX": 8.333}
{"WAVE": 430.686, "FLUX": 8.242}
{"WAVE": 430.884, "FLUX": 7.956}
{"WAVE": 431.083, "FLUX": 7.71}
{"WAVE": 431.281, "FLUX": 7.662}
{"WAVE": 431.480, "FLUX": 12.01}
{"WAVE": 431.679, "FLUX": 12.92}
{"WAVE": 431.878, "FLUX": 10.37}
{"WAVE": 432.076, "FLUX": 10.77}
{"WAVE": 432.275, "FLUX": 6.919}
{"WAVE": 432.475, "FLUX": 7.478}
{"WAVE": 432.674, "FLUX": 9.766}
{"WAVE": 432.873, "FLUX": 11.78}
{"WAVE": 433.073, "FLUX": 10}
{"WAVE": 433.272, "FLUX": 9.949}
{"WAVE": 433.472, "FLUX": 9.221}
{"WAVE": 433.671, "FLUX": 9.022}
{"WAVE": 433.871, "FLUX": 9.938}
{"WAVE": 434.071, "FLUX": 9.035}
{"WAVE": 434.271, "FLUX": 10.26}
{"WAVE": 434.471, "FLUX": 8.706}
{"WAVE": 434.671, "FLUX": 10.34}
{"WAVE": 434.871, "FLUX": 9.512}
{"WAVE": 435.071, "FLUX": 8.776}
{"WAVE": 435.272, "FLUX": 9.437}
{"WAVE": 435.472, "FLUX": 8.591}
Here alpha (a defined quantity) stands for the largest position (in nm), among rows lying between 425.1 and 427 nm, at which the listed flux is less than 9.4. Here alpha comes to 426.737 nm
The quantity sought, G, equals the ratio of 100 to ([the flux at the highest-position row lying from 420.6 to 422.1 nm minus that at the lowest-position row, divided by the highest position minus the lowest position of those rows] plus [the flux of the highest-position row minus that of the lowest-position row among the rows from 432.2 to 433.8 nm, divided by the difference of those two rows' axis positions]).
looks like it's 37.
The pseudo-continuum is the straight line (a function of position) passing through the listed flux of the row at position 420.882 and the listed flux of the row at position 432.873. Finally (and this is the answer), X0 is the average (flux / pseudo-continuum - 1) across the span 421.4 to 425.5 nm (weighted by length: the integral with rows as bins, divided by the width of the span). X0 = -0.01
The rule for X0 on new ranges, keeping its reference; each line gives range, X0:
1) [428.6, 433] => -0.22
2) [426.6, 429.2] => -0.12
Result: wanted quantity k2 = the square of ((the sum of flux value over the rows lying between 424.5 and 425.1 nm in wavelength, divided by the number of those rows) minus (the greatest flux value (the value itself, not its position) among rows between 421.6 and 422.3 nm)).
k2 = 2.1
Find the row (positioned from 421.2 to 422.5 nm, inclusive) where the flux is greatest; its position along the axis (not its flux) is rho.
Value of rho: 422.047 nm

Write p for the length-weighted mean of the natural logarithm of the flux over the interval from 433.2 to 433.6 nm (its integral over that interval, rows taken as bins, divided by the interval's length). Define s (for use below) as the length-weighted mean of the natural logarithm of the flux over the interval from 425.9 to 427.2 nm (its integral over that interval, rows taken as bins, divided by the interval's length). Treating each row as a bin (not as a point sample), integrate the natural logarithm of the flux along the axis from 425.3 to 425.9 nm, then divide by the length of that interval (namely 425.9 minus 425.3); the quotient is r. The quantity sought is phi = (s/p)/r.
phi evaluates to 0.41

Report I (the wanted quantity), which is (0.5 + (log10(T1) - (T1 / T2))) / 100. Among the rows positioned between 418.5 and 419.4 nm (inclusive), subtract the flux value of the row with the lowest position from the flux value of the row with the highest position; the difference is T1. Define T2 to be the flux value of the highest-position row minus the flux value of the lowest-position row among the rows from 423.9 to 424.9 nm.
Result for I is 0.03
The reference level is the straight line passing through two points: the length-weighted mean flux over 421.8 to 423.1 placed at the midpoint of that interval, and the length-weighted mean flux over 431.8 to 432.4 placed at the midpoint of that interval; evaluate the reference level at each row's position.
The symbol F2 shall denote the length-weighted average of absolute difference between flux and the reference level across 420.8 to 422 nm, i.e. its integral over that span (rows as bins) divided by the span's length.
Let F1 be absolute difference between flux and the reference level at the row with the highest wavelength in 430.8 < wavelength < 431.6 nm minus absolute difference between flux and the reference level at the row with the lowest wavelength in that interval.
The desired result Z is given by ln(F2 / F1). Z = -0.5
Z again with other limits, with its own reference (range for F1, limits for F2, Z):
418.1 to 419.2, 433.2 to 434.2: -0.9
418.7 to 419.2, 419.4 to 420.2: 0.0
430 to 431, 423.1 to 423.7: -0.6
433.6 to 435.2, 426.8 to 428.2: 1.2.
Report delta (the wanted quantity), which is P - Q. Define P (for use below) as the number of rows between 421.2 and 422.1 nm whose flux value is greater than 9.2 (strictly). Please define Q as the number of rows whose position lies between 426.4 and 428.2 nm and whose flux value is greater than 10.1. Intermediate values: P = 4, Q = 3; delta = 1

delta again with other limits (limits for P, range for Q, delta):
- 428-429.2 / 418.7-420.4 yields -1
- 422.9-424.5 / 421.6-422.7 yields 6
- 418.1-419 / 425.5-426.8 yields 1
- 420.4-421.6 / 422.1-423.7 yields 3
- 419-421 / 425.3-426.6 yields 3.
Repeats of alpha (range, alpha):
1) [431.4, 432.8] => 432.475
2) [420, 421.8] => 421.270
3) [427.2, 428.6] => 427.327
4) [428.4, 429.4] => 429.300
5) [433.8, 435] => 434.471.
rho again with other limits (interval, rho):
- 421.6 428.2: 425.756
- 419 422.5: 422.047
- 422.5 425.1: 423.800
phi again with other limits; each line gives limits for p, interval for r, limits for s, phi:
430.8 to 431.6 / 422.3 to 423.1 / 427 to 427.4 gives 0.48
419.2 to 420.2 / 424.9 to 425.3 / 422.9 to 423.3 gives 0.43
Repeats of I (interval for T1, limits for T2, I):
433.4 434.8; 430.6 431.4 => 0.02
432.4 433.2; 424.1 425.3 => -0.06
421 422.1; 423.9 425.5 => -0.02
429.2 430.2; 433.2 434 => 1.13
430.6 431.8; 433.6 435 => -0.08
